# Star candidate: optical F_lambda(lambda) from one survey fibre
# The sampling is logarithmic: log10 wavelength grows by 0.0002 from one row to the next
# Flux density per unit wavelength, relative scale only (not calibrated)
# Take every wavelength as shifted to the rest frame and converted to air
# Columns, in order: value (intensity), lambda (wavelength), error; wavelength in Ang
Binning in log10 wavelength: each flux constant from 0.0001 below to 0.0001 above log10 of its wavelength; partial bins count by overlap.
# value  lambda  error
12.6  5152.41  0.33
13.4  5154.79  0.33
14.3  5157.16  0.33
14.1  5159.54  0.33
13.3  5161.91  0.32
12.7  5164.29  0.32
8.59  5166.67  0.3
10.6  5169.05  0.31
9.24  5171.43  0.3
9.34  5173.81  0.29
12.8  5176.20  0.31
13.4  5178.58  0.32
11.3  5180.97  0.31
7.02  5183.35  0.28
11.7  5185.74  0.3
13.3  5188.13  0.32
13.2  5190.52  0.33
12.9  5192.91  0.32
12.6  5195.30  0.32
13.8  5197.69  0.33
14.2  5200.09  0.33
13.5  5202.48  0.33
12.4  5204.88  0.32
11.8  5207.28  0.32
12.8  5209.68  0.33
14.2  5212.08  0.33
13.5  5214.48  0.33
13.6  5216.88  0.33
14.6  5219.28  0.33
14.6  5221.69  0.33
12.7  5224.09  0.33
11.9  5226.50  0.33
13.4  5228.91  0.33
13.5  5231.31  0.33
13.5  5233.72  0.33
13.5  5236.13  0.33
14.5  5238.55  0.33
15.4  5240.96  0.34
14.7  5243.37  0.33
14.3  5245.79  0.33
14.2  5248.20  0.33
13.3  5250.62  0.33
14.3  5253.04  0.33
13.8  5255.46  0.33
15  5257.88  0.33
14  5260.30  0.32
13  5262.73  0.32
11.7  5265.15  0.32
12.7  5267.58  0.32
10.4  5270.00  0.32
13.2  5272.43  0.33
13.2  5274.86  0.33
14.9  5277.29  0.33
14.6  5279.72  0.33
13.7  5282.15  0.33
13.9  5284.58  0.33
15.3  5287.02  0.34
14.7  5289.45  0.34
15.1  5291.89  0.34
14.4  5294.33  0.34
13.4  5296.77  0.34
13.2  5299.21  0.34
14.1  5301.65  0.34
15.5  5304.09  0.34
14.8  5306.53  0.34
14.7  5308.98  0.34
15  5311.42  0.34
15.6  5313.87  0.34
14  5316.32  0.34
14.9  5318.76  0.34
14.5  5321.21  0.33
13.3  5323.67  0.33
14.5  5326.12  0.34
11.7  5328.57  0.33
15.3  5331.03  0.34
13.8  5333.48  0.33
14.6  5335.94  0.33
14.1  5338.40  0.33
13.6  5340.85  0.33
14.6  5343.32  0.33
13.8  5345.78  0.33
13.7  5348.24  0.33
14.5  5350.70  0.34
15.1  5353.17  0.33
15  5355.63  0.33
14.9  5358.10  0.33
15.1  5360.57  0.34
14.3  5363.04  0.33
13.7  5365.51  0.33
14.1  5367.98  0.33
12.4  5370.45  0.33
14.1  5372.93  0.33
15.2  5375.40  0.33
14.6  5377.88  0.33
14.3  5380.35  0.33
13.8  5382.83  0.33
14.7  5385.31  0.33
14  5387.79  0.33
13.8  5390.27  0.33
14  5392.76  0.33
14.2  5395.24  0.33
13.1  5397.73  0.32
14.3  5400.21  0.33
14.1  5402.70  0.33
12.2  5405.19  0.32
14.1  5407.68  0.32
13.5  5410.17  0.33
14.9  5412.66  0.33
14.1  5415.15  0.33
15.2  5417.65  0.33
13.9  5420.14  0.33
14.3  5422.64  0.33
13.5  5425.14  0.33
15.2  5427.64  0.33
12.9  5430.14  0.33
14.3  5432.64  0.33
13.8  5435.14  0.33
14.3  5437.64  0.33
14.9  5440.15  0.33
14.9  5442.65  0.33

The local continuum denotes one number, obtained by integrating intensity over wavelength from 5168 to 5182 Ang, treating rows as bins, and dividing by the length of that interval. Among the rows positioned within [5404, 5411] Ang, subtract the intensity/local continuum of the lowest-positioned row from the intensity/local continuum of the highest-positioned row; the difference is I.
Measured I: 0.12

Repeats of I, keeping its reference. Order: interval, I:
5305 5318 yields -0.07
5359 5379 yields -0.04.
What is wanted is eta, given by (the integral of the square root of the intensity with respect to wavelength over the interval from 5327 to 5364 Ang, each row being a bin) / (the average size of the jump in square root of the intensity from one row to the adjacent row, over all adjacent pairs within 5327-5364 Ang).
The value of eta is 1287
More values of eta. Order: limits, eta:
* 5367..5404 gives 1362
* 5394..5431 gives 864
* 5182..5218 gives 858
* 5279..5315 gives 1556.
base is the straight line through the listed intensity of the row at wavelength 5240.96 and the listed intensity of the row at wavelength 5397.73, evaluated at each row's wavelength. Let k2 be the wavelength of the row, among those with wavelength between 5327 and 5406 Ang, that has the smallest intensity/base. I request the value 5328.57 Ang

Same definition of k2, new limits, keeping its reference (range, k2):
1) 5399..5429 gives 5405.19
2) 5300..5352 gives 5328.57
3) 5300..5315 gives 5301.65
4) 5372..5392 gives 5382.83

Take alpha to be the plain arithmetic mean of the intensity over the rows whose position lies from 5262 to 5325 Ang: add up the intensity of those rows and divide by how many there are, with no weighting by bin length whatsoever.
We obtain 14.0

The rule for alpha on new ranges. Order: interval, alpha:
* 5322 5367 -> 14.2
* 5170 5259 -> 13.1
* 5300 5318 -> 14.8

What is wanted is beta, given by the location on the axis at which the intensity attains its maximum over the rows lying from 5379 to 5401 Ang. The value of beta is 5385.31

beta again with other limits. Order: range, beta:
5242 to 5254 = 5243.37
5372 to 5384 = 5375.40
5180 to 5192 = 5188.13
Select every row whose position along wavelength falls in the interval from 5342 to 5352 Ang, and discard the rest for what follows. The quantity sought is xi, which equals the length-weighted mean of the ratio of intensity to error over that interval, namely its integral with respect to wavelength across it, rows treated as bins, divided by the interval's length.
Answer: 42.5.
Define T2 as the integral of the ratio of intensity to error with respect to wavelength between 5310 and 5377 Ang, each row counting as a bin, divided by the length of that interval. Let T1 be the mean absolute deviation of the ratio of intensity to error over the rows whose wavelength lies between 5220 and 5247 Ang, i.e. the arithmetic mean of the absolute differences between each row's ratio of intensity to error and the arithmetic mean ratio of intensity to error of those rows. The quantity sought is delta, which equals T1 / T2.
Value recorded 0.0535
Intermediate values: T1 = 2.29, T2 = 42.9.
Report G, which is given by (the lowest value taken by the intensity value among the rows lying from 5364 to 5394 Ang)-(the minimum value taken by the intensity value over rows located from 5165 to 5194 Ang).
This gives 5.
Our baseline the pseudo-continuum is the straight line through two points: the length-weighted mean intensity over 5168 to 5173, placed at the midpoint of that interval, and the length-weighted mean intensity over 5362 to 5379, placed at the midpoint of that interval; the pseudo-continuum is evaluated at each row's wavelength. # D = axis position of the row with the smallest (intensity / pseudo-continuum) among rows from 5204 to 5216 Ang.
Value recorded 5207.28 Ang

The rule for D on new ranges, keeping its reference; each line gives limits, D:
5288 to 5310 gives 5299.21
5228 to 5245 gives 5236.13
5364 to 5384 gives 5370.45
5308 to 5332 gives 5328.57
